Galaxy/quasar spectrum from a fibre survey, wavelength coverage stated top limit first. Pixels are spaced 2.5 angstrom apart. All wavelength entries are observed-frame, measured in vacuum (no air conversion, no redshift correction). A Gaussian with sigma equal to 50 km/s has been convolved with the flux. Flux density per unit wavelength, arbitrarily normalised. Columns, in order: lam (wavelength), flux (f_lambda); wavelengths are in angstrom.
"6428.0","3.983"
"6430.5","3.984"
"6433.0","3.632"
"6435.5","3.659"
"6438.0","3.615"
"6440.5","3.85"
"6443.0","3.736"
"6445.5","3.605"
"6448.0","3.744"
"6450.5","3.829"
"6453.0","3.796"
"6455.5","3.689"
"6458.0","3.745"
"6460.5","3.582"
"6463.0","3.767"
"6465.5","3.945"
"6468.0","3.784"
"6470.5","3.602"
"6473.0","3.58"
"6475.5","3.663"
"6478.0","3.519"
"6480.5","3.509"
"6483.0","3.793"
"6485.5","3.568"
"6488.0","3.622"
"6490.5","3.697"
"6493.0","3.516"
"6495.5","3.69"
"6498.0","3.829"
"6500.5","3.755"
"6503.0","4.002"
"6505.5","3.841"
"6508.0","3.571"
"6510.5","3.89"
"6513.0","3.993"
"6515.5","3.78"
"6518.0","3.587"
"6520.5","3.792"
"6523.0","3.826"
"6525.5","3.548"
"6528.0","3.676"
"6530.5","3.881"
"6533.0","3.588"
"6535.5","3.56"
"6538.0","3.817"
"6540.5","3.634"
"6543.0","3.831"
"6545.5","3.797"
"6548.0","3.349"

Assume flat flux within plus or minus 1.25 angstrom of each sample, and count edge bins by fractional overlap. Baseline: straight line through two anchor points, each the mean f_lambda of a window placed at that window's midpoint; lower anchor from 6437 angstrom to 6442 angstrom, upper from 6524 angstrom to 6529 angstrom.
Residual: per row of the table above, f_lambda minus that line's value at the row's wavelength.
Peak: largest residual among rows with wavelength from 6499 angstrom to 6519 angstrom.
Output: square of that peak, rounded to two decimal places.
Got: 0.13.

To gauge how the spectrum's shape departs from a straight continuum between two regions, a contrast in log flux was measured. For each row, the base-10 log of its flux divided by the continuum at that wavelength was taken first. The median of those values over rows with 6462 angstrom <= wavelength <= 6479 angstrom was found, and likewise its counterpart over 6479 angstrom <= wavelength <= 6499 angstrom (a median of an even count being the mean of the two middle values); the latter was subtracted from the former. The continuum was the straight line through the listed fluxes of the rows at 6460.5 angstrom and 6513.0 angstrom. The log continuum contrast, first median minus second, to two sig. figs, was 0.016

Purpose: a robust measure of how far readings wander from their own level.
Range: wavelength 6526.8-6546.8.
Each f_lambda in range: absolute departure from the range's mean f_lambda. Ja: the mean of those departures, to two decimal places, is 0.11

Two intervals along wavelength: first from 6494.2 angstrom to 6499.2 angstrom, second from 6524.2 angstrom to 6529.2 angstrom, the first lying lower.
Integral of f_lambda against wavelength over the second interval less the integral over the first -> -0.7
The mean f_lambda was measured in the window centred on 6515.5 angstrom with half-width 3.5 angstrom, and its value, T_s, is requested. 3.79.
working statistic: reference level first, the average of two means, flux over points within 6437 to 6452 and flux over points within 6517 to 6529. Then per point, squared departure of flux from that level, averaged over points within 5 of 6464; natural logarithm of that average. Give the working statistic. -3.9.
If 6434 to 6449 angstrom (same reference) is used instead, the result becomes -4.9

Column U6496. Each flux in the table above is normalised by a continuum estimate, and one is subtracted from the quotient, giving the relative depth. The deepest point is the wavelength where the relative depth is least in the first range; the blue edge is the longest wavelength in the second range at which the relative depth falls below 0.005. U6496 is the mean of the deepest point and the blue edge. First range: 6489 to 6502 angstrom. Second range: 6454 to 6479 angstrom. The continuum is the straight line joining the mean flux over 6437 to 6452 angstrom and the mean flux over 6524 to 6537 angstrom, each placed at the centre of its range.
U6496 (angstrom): 6485.5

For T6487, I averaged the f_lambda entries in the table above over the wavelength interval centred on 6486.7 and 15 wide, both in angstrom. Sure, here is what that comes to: 3.62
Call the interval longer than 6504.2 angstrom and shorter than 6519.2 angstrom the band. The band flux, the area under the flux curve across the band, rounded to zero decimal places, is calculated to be 57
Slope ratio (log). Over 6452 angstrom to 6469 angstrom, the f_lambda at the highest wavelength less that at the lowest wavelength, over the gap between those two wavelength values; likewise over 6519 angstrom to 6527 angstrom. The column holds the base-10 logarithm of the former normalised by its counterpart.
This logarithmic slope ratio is -1.79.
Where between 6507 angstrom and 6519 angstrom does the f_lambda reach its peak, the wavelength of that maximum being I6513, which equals 6513.0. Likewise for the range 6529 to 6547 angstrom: 6530.5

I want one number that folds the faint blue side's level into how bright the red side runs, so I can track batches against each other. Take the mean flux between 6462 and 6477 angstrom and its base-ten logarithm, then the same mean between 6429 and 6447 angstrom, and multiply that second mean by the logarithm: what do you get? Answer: 2.13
